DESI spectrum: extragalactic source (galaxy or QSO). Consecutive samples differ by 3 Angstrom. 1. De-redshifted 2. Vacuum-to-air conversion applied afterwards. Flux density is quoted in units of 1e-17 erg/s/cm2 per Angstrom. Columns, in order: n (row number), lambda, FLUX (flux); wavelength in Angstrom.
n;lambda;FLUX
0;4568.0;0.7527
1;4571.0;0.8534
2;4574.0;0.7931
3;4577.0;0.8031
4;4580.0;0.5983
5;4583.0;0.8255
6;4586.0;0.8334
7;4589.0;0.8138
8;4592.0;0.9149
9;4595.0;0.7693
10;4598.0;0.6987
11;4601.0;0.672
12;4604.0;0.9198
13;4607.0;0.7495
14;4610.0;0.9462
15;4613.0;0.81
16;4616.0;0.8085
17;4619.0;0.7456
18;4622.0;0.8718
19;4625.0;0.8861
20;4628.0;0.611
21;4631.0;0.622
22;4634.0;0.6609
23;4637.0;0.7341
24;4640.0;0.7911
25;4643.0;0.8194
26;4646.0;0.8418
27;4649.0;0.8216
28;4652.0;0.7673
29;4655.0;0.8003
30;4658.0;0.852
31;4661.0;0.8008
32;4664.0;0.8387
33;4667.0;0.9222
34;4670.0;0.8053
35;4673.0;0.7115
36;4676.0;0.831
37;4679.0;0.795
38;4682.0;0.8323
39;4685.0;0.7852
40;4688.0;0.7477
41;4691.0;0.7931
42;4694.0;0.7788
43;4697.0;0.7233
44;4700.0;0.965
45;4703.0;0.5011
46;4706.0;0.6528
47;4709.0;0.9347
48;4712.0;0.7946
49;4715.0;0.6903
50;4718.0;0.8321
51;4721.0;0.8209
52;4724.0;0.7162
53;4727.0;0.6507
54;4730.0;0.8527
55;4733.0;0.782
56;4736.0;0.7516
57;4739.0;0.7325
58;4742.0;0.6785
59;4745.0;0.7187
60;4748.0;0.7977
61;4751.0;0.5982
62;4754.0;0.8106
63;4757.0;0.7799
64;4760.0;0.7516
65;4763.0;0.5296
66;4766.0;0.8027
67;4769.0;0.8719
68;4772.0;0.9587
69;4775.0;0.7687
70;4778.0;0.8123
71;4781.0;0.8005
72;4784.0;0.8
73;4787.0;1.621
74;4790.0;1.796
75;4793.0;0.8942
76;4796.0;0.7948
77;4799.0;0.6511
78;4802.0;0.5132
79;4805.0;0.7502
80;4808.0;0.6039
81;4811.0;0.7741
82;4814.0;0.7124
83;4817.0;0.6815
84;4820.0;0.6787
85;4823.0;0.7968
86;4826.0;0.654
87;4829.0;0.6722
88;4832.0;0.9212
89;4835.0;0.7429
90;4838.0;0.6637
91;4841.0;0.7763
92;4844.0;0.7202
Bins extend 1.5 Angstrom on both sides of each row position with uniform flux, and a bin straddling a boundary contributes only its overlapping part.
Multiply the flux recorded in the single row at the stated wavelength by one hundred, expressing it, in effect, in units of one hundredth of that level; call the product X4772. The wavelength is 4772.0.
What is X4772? 96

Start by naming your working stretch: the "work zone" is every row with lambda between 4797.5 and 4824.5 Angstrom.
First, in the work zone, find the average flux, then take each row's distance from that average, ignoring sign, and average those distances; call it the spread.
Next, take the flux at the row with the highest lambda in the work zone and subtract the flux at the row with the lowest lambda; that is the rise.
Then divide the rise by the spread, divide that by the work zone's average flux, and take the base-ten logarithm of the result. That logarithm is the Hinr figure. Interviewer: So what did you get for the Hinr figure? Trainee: 0.51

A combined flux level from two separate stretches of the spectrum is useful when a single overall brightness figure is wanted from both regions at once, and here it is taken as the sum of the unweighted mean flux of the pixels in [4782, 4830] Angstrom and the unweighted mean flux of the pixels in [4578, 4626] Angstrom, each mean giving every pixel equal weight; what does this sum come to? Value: 1.64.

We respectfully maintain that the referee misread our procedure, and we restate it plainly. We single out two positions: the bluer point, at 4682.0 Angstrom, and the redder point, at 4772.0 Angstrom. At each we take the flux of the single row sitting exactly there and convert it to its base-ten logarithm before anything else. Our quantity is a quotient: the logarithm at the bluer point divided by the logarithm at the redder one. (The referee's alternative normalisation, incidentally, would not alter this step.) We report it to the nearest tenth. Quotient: 4.4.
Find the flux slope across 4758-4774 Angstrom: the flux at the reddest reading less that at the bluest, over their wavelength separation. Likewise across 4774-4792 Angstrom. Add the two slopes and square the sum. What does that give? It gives 0.0074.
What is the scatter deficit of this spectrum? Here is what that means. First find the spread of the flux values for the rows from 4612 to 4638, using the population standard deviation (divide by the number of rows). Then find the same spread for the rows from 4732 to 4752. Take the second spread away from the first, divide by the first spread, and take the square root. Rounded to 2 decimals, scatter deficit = 0.59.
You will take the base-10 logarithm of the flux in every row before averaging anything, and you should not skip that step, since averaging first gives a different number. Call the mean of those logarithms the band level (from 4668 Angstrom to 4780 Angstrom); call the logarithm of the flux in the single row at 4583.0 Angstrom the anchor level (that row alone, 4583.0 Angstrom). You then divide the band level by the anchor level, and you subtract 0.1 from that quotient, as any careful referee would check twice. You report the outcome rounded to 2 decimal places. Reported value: 1.33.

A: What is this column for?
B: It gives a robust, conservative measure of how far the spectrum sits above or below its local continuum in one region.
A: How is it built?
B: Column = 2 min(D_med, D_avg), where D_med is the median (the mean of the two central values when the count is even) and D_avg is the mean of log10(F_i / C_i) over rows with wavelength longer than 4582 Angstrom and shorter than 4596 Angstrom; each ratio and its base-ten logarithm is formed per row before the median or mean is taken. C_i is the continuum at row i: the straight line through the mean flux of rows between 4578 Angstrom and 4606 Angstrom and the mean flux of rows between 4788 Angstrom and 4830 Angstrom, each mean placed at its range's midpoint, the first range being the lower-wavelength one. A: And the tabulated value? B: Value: 0.05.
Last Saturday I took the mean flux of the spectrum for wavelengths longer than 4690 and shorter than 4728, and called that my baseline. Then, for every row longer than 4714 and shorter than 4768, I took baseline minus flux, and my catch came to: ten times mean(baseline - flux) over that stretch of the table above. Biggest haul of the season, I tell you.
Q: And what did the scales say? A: 0.19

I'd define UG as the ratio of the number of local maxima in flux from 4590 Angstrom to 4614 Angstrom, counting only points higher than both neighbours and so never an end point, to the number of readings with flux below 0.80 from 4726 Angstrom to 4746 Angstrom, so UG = 0.33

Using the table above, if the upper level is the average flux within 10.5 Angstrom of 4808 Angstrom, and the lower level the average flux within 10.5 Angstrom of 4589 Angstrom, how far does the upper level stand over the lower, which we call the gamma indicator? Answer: -0.110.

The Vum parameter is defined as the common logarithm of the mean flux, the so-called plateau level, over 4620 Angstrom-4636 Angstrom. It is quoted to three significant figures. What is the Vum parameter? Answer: -0.136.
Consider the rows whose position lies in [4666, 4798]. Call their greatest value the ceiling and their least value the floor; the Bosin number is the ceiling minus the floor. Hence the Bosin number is 1.29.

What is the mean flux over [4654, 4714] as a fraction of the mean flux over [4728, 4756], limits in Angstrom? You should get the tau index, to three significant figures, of 1.06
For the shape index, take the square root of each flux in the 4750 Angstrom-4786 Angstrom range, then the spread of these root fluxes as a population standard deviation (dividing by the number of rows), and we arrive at 0.064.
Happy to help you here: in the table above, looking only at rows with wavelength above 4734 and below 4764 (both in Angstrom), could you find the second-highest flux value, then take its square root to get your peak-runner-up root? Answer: 0.89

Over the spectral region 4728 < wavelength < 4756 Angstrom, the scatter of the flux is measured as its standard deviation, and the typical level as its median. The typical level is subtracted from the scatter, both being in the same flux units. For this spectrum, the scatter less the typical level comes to -0.68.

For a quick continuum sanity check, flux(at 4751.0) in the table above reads 0.5982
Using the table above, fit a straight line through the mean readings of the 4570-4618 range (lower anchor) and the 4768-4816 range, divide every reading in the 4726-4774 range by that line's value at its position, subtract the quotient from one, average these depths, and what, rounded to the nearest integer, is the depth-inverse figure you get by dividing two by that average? 16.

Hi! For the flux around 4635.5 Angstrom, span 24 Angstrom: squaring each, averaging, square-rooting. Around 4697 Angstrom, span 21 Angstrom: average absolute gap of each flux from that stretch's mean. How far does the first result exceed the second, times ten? 6.6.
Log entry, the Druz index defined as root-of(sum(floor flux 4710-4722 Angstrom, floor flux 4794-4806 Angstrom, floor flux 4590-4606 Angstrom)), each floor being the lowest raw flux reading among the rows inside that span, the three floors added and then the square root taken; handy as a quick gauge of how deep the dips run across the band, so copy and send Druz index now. 1.369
